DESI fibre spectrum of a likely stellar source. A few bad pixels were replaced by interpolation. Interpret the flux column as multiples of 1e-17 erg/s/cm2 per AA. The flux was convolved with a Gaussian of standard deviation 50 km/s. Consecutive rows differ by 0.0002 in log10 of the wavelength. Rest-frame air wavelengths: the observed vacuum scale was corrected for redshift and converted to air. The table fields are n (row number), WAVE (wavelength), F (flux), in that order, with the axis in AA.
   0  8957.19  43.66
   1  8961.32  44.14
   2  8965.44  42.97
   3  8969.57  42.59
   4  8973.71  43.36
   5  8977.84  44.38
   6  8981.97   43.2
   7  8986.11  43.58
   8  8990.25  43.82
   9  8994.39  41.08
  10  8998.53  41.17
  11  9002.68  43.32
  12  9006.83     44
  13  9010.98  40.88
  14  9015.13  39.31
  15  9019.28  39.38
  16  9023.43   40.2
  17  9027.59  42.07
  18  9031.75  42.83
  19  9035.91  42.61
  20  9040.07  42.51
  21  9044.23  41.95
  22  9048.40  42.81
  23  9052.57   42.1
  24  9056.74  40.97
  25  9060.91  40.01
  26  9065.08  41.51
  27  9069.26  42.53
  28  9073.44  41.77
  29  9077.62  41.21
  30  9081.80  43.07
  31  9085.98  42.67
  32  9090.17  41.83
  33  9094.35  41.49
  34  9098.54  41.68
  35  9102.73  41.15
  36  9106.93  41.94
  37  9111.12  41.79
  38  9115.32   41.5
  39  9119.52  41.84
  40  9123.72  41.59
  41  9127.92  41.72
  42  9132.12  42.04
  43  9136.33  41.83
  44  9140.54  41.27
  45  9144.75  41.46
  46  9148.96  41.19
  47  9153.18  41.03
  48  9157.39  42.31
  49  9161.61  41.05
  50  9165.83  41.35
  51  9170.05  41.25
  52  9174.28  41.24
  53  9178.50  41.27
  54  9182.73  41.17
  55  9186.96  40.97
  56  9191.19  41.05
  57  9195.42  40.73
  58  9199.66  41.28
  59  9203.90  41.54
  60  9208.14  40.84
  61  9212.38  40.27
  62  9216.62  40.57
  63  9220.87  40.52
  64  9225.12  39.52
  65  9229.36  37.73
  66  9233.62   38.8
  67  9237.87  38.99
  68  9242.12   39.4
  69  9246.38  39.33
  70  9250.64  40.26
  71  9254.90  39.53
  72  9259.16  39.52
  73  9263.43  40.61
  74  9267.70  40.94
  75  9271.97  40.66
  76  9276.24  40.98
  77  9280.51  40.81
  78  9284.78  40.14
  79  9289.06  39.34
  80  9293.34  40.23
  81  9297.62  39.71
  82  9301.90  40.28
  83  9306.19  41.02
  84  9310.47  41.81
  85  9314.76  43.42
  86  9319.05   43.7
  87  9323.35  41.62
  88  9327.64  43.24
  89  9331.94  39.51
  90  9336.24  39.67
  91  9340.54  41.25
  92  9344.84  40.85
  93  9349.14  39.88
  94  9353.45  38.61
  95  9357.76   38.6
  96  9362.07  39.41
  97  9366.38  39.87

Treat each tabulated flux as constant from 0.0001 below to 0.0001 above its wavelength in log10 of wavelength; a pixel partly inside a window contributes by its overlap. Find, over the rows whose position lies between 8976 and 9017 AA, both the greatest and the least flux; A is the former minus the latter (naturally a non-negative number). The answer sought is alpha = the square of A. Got 26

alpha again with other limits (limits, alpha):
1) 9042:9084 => 9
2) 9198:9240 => 15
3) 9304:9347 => 18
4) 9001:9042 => 22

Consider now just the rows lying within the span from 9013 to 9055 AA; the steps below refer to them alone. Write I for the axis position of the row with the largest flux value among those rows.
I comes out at 9031.75 AA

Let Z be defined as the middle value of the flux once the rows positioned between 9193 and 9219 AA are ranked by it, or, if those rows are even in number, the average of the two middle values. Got 40.8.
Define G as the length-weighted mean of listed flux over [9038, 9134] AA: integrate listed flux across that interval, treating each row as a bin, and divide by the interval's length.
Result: 41.8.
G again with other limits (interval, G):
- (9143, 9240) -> 40.7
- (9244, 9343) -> 40.8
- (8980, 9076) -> 41.9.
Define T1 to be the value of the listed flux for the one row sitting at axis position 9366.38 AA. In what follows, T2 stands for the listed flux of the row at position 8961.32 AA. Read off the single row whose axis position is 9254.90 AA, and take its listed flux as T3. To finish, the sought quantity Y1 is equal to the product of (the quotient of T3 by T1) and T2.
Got 43.8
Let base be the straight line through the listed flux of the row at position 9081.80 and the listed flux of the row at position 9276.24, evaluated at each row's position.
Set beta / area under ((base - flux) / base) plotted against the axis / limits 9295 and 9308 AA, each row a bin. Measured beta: 0.13 AA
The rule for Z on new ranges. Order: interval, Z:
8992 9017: 41.1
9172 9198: 41.1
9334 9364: 39.7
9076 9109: 41.8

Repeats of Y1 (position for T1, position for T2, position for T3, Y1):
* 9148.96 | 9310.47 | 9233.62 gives 39.4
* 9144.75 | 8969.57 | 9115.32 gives 42.6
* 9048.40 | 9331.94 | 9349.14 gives 36.8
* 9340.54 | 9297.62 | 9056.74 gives 39.4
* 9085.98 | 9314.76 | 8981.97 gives 44.0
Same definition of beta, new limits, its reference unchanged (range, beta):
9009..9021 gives 1.08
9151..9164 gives 0.24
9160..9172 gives 0.27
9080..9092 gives 0.14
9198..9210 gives 0.15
